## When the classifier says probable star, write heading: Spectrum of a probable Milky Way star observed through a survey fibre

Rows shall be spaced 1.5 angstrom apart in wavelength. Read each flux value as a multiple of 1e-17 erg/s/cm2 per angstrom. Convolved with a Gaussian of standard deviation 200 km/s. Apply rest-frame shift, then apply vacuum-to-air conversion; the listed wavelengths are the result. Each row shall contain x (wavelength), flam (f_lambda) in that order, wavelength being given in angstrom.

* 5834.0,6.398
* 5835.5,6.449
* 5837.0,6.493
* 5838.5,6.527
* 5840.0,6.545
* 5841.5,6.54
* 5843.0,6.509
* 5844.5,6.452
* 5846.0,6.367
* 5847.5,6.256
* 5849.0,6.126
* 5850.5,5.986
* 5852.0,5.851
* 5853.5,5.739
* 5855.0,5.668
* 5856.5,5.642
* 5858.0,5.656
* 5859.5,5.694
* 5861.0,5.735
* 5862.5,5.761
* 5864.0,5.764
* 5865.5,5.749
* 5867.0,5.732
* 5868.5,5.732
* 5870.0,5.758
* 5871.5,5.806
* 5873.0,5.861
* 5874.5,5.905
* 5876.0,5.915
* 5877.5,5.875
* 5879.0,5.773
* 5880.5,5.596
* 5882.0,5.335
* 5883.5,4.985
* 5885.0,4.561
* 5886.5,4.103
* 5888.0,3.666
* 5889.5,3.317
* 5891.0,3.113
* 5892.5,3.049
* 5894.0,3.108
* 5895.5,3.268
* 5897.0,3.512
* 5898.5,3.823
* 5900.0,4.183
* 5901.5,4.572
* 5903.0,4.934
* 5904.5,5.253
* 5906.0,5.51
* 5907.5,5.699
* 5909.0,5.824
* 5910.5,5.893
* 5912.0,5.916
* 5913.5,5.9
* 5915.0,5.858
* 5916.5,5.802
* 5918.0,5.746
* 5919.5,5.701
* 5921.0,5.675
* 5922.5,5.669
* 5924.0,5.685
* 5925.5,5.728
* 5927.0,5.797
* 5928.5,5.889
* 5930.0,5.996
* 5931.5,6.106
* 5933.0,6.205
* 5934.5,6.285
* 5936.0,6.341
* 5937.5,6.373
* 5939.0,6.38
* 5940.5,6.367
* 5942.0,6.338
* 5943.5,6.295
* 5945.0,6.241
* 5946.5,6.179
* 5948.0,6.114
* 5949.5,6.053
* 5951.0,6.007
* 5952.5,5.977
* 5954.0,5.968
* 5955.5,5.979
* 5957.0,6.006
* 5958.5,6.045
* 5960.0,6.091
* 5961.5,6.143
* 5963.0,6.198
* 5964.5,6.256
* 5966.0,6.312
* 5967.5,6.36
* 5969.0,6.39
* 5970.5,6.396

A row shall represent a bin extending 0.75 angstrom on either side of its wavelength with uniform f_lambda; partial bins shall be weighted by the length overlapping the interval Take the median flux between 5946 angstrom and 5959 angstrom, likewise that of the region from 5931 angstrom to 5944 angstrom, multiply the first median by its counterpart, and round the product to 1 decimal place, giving 38.1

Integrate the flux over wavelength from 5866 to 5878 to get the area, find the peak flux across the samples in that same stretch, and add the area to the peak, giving 75.8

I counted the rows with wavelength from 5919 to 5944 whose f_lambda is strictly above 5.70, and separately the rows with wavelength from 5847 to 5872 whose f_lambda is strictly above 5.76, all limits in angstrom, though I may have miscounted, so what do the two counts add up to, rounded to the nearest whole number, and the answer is 21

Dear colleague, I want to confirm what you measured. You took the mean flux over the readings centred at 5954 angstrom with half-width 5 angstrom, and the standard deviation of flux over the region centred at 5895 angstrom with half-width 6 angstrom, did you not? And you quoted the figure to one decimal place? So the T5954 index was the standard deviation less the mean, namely -5.6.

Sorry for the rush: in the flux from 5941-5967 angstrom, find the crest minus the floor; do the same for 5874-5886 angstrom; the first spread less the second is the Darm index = -1.0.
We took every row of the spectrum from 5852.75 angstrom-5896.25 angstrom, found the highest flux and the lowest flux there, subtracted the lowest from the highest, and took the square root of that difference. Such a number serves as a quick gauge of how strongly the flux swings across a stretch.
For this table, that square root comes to 1.7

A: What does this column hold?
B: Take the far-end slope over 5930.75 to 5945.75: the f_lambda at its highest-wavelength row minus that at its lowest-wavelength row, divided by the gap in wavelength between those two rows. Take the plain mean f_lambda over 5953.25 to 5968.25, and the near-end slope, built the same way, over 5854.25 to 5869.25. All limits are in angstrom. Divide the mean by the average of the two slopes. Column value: 832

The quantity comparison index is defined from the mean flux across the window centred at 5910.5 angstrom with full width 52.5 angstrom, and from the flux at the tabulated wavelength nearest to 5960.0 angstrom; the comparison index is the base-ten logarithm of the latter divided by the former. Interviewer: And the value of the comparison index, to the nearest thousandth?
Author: 0.079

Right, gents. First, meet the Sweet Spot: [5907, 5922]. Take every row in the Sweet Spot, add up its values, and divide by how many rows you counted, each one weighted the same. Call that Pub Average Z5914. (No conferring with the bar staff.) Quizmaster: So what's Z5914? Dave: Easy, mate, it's 5.8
